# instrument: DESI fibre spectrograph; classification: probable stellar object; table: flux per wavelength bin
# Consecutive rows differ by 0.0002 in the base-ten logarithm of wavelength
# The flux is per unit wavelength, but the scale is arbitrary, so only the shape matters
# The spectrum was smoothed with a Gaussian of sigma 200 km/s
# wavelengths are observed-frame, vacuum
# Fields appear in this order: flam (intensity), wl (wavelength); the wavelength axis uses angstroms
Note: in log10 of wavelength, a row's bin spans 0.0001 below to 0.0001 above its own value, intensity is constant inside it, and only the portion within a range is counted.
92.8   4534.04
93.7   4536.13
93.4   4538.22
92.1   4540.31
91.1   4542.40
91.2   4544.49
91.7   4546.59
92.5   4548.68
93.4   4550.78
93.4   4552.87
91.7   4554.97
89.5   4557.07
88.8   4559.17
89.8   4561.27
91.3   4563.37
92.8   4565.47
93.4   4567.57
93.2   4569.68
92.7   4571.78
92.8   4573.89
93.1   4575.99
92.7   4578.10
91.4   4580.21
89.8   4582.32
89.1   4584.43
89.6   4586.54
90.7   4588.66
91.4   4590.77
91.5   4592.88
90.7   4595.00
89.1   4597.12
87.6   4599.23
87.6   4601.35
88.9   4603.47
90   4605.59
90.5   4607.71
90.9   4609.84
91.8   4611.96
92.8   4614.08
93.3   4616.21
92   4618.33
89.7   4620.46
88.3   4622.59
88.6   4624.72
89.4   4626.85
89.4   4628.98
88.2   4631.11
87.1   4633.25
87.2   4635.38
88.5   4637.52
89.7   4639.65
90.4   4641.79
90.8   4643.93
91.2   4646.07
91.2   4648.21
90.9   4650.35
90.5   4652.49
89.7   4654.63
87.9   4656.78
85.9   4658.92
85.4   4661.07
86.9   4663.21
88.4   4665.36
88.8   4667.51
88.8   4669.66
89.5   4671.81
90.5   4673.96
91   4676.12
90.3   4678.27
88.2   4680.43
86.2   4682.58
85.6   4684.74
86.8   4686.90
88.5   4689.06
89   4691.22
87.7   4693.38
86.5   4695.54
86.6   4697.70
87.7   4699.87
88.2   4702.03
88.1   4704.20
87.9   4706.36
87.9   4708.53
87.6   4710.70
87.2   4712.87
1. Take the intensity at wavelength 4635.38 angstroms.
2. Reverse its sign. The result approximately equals -87.2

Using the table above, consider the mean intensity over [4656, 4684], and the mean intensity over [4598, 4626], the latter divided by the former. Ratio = 1.02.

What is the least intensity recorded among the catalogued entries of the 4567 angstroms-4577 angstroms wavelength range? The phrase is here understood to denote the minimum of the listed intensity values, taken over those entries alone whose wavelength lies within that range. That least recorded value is 92.7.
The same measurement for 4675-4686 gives 85.6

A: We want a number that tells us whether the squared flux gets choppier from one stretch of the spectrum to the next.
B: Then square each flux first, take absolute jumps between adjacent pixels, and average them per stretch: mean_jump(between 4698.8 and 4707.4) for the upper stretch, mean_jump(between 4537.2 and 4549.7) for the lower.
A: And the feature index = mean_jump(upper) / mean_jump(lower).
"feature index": 0.34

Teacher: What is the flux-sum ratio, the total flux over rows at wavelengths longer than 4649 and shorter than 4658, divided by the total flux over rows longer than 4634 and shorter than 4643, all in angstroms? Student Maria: 1.01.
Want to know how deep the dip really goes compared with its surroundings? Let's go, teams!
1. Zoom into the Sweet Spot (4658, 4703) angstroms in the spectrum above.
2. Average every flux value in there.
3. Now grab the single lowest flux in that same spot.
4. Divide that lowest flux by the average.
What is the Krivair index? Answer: 0.971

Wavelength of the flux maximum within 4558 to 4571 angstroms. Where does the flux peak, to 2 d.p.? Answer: 4567.57 angstroms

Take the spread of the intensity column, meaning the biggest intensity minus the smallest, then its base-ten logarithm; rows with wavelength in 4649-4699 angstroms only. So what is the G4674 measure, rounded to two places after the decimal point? 0.75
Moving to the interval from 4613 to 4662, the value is 0.90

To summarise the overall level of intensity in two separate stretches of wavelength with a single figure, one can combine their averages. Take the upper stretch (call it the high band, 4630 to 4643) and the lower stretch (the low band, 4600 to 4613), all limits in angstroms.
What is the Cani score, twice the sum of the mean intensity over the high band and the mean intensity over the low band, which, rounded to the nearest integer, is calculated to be 357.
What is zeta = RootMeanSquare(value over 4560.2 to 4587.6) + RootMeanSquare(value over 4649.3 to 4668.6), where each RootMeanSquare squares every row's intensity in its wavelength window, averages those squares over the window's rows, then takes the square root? 180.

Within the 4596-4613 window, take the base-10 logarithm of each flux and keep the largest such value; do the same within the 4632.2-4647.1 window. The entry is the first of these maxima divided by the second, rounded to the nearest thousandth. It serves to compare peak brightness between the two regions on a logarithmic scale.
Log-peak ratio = 1.001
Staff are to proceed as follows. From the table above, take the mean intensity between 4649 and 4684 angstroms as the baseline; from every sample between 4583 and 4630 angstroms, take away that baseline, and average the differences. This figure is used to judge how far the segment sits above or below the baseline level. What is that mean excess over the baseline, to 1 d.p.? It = 1.5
